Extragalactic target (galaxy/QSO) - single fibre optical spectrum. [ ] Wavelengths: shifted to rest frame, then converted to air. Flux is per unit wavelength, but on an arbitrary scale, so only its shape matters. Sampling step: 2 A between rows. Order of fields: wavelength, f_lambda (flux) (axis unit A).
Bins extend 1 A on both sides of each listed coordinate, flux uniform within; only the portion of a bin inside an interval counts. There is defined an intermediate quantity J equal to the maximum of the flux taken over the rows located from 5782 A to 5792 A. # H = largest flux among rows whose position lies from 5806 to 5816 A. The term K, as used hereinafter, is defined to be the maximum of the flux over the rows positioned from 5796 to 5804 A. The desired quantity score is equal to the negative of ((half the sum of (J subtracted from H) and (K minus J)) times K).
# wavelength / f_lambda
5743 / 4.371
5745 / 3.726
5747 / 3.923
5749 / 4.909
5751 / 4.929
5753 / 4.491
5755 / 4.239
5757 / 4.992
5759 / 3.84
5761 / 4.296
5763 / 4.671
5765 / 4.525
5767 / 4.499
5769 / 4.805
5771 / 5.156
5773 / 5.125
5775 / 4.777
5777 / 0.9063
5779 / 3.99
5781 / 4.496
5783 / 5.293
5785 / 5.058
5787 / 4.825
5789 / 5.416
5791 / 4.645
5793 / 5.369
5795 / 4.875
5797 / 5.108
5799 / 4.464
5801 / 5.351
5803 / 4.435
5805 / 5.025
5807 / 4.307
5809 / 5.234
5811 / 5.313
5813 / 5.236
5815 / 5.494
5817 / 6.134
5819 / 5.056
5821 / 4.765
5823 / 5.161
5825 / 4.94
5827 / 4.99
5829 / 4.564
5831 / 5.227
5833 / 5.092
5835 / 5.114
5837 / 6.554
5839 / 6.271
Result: 0.0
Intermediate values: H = 5.494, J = 5.416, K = 5.351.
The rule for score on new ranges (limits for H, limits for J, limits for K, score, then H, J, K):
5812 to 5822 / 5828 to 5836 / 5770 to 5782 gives -2.2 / 6.134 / 5.227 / 5.156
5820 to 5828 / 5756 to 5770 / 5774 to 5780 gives 0.1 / 5.161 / 4.992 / 4.777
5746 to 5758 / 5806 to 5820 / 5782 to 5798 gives 5.0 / 4.992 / 6.134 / 5.416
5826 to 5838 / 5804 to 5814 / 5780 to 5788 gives -3.2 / 6.554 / 5.313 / 5.293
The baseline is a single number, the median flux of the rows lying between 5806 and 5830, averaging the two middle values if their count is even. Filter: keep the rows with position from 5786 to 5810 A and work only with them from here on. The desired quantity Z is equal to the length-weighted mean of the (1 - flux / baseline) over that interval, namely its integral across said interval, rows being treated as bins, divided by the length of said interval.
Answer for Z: 0.04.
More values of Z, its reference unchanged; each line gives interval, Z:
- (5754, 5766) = 0.13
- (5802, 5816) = 0.02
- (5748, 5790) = 0.11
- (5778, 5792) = 0.06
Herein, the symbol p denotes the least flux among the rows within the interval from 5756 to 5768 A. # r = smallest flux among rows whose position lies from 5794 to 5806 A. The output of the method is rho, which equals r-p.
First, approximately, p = 3.84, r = 4.435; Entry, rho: 1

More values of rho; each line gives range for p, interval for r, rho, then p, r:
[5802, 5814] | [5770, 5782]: -3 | 4.307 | 0.9063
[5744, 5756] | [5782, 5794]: 1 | 3.726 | 4.645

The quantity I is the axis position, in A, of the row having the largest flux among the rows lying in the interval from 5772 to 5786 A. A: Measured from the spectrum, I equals 5783 A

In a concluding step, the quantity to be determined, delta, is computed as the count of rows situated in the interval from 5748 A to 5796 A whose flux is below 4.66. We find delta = 10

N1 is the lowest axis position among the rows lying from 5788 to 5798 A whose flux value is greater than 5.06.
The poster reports 5789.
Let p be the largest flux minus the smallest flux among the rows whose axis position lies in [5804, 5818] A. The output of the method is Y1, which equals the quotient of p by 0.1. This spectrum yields 18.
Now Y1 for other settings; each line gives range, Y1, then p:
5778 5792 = 14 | 1.4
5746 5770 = 12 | 1.2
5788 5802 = 10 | 1.0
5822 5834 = 7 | 0.7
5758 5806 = 45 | 4.5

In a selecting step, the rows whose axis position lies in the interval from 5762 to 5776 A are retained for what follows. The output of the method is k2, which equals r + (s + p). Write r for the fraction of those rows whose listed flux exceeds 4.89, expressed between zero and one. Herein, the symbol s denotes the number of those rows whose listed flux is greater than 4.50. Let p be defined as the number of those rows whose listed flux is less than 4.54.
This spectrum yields 8.3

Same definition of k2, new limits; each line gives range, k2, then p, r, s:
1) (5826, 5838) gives 6.8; 0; 0.8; 6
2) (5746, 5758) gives 6.5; 3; 0.5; 3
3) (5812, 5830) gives 9.8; 0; 0.8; 9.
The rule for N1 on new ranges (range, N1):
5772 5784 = 5773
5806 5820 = 5809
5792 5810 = 5793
